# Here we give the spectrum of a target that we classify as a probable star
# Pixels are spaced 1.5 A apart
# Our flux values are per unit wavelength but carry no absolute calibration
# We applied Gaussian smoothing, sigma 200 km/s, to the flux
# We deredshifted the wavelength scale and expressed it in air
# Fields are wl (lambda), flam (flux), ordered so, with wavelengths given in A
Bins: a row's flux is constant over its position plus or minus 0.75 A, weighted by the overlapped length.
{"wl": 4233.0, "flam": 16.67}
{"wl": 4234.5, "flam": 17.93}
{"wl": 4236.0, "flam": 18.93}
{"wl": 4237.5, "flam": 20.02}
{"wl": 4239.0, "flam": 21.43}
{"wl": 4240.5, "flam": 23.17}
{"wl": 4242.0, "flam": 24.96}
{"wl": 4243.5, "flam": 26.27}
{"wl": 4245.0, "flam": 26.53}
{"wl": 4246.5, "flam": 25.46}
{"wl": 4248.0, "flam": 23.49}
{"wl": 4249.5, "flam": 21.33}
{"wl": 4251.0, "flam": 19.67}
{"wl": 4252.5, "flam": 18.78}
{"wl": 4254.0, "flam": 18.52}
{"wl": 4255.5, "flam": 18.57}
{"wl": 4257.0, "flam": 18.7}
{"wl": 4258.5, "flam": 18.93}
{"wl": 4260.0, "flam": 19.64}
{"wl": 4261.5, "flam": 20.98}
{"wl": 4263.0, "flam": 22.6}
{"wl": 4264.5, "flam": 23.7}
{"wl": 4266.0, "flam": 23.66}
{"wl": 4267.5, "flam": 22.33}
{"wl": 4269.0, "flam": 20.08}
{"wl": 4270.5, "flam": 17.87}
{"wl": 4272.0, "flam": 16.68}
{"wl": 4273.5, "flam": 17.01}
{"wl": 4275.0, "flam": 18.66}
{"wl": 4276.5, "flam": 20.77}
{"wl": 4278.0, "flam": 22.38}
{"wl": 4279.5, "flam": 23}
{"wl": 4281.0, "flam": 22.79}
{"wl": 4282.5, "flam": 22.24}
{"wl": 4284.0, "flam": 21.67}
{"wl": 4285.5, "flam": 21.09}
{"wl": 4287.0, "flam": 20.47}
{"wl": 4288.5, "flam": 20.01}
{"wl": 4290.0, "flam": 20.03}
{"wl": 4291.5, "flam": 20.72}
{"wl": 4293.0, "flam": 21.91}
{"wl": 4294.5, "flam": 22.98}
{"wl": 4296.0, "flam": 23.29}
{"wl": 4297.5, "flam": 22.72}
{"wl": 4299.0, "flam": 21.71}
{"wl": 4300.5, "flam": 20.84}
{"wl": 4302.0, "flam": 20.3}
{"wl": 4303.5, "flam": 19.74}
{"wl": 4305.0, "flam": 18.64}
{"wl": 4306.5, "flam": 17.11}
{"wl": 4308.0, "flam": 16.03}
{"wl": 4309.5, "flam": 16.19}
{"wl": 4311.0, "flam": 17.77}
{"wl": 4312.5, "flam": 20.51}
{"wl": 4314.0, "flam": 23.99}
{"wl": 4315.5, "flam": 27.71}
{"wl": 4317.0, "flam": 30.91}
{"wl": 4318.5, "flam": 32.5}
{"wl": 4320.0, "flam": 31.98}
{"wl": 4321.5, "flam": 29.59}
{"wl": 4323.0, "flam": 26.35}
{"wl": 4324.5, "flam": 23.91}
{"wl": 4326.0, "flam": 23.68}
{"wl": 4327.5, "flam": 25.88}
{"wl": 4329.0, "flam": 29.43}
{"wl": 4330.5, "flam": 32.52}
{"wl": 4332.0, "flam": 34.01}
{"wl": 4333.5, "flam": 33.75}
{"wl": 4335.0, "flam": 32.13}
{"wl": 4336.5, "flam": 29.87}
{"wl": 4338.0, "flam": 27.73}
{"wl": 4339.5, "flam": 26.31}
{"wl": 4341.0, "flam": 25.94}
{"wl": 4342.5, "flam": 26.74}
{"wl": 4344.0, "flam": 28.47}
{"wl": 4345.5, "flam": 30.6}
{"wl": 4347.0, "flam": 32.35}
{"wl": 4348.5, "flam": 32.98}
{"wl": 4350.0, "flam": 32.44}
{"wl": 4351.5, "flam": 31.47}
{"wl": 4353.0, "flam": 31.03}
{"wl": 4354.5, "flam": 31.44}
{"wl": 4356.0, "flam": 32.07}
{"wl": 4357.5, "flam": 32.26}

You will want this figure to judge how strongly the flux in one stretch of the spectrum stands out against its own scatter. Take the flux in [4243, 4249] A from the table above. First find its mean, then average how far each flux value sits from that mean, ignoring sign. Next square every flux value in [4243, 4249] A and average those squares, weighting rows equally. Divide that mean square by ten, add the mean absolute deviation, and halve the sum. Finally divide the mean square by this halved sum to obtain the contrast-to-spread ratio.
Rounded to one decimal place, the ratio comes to 19.7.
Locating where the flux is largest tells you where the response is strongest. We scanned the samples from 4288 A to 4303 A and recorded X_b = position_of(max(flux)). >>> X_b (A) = 4296.0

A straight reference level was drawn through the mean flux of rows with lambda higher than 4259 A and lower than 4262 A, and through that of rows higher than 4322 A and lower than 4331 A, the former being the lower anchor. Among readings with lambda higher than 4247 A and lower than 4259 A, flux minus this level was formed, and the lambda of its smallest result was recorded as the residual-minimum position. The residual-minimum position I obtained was 4257.0 A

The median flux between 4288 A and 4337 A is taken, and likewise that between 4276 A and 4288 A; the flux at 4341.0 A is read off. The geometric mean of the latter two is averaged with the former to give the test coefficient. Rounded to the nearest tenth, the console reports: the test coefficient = 23.6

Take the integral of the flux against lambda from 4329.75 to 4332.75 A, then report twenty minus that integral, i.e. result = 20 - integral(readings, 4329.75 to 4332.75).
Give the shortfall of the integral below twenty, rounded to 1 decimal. -79.8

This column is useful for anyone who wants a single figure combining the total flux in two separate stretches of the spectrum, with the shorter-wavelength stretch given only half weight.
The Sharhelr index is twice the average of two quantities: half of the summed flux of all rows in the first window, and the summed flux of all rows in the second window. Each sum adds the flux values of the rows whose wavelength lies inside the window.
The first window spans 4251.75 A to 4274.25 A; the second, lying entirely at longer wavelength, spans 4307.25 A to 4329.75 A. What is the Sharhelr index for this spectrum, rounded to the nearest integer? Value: 525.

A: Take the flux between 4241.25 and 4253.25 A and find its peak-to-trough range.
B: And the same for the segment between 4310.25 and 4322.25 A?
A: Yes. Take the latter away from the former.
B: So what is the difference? -7.0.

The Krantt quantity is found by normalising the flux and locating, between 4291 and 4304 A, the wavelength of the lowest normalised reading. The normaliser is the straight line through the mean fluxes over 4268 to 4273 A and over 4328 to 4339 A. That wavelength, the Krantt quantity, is 4303.5 A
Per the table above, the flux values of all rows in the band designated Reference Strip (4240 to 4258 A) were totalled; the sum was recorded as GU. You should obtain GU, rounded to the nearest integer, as 265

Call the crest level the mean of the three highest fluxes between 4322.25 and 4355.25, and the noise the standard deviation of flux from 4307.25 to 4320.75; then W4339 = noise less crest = -27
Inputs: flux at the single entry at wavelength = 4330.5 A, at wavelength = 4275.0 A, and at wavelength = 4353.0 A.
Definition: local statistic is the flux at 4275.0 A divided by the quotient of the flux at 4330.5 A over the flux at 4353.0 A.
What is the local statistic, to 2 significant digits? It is 18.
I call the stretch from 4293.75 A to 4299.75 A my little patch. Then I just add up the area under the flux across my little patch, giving 136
